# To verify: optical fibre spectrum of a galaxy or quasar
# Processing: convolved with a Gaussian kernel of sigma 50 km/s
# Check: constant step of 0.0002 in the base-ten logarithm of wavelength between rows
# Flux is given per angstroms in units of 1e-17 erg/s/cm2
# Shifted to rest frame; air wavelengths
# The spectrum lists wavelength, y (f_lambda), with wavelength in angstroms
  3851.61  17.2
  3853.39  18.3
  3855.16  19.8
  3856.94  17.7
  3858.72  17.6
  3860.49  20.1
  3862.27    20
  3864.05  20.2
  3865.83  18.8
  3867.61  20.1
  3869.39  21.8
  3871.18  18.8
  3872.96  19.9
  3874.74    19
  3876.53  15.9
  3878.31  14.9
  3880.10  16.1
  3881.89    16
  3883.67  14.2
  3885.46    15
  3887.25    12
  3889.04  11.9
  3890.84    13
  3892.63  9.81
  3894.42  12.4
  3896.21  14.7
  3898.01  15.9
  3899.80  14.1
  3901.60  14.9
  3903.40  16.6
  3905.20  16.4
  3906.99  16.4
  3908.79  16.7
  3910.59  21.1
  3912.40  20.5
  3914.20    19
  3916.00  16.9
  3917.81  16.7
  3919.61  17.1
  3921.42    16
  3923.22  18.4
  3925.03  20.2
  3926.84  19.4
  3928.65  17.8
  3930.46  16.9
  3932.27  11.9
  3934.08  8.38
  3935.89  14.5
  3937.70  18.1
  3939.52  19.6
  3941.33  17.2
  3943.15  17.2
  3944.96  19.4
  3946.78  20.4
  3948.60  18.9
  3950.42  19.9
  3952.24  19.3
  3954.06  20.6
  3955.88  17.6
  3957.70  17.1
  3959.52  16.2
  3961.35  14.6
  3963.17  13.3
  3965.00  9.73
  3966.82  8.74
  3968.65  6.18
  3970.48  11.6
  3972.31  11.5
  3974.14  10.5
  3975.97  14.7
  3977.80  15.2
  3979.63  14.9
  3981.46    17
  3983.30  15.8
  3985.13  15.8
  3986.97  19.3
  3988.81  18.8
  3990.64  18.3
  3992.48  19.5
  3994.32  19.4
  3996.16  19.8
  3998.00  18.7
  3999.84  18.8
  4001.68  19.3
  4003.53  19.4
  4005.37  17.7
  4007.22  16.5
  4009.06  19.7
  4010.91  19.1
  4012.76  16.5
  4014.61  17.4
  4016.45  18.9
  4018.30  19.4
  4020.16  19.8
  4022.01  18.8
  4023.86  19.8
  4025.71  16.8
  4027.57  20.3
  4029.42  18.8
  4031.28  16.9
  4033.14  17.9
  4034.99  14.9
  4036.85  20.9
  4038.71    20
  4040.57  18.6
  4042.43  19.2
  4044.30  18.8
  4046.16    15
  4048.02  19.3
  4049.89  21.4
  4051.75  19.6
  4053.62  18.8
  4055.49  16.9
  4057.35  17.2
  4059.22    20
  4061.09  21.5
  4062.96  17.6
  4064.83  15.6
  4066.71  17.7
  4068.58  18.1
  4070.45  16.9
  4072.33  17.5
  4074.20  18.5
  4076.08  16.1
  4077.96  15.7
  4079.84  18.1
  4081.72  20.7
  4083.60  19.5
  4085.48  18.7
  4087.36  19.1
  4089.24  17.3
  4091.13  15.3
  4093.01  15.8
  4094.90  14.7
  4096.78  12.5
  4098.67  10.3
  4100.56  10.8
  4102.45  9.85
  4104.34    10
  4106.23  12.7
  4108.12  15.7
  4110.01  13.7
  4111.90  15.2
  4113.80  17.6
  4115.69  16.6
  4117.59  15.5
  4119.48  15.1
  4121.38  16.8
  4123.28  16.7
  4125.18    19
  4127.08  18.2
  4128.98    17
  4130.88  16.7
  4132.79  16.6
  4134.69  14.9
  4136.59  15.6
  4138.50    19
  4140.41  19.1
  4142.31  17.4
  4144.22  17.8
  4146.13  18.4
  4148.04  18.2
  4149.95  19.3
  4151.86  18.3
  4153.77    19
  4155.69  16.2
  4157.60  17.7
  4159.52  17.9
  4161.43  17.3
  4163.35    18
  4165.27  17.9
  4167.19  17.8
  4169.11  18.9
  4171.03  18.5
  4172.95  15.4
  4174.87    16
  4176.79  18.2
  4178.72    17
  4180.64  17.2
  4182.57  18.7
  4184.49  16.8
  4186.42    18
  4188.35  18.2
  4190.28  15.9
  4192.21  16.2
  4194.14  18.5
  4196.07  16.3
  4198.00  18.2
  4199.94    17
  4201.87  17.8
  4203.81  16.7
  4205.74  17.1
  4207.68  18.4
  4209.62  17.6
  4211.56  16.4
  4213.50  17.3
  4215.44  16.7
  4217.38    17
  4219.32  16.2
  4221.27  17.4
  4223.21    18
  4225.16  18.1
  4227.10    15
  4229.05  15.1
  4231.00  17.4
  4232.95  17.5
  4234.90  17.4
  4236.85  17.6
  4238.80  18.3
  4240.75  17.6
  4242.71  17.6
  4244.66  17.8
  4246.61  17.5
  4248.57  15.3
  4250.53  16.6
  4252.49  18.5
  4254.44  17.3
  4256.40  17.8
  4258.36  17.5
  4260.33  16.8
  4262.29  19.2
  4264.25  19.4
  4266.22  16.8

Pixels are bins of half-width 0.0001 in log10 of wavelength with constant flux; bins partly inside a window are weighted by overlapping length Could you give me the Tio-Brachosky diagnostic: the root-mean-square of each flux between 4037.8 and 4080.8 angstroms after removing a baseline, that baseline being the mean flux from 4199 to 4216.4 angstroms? 1.9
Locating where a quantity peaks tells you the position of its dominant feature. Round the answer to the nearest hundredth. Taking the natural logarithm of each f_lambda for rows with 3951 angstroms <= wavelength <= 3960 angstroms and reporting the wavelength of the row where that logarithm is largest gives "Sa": 3954.06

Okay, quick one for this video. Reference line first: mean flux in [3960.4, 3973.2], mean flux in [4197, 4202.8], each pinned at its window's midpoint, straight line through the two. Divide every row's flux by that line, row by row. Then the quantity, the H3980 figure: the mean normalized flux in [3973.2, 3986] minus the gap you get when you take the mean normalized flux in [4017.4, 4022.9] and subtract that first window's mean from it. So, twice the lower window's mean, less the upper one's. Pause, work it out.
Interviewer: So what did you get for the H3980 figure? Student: 1.1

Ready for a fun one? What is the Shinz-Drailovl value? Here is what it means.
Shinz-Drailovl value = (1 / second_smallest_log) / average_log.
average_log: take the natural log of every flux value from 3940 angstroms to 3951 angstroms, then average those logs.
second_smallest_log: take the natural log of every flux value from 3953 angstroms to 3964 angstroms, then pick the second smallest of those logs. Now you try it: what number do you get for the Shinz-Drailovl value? 0.1272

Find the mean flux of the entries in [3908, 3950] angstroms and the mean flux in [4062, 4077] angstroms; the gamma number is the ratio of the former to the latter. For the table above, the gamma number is 1.01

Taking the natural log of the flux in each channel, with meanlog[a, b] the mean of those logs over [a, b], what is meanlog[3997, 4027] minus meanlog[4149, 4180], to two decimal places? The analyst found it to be 0.05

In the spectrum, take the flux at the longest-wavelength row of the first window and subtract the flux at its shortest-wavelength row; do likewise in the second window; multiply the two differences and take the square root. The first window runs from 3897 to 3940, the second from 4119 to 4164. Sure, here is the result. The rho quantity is 3.3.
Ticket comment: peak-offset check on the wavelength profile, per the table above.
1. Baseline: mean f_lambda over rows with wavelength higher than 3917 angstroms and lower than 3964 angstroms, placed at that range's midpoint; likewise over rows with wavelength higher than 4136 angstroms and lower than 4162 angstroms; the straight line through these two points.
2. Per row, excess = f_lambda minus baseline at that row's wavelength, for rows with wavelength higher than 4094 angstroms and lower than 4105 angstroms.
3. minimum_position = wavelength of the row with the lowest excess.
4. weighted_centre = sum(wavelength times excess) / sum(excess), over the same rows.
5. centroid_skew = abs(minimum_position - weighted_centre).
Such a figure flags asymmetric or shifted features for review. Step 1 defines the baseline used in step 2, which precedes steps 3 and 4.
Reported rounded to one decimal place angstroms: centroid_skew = 2.1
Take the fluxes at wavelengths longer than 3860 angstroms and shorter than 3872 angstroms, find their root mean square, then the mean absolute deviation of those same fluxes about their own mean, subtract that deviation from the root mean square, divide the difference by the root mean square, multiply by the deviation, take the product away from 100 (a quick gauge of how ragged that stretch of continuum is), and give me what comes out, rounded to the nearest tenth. 99.4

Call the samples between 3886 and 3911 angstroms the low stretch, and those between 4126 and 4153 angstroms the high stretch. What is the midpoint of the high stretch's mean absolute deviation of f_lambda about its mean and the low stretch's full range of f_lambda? 6.2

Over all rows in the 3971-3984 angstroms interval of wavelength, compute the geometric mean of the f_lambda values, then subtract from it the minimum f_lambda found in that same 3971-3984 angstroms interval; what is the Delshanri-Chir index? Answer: 3.5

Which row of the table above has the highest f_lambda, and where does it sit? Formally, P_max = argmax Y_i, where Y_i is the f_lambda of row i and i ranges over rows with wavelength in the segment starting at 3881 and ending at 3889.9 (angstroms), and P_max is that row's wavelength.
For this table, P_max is 3881.89 angstroms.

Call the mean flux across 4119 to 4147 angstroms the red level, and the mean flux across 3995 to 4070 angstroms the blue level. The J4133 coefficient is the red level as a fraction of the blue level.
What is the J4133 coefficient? 0.93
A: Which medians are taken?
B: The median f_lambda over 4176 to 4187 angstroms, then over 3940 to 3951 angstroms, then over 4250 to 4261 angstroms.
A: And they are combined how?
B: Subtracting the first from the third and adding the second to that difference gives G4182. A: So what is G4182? 19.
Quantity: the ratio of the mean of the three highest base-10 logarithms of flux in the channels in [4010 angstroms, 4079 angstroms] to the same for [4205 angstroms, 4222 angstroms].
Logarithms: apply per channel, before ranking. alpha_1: 1.06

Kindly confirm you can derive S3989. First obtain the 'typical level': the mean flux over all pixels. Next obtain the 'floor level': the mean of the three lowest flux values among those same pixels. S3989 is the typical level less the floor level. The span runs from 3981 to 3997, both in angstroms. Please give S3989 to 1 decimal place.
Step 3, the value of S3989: 2.0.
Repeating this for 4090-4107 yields 2.4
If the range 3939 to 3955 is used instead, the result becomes 1.4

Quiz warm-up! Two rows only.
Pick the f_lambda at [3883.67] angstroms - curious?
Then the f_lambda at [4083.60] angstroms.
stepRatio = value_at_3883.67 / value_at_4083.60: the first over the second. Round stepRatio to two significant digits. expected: 0.73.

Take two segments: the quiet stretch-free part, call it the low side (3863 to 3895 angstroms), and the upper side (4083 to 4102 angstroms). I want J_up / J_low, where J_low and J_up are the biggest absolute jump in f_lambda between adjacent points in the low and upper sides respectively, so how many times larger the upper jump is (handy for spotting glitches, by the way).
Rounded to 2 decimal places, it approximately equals 0.69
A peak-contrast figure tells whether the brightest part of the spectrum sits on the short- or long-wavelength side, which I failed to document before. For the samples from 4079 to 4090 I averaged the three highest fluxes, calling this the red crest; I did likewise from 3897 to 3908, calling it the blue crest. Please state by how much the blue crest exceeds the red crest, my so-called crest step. -3.3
